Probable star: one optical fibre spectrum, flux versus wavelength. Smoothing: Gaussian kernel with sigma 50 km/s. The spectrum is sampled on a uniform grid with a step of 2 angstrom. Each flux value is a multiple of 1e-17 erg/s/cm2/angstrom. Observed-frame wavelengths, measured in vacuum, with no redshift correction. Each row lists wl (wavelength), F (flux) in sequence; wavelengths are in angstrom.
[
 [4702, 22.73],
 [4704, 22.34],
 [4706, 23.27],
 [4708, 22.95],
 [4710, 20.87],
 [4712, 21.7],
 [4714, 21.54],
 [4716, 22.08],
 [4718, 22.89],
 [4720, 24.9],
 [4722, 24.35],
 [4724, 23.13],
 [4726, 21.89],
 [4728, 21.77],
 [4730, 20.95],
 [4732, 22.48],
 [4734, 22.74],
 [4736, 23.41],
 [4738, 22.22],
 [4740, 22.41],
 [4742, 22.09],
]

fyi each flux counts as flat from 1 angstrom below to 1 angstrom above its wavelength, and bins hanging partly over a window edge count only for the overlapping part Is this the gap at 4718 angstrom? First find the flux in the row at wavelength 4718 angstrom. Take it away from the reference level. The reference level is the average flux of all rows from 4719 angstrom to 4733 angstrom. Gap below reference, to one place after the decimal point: -0.1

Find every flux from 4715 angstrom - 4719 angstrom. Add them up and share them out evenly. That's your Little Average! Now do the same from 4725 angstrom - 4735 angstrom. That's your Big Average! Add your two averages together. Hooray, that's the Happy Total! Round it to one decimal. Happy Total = 44.5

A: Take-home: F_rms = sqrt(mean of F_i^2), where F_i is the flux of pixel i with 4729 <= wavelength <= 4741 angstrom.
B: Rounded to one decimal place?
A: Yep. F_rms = 22.4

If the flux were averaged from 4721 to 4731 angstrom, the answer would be 22.4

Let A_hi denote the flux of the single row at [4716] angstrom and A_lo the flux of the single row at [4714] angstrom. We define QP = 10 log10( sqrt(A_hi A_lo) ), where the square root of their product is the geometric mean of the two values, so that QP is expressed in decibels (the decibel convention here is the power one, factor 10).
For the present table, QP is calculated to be 13.4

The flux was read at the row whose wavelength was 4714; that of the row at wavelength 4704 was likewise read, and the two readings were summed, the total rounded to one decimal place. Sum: 43.9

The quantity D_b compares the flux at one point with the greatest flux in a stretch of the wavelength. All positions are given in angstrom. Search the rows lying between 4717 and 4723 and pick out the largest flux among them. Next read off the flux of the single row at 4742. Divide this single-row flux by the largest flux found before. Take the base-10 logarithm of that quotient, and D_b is -0.05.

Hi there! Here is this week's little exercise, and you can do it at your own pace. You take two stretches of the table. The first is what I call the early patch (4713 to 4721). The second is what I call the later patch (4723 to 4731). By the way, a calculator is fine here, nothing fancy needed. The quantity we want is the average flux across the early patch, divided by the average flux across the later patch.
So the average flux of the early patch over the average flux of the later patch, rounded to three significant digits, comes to 1.04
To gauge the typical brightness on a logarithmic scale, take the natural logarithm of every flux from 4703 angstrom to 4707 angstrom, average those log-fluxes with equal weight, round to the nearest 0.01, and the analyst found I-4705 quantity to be 3.13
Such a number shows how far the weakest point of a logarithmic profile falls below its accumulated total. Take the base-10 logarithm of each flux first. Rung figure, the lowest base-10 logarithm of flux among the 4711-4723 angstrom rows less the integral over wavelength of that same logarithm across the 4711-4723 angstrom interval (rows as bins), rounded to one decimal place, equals -15.0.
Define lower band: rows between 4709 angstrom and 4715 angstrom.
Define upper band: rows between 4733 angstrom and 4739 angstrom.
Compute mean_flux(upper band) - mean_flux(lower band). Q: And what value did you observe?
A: 1.4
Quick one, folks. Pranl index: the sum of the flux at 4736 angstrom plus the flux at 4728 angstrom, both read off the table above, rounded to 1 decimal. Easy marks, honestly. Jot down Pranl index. 45.2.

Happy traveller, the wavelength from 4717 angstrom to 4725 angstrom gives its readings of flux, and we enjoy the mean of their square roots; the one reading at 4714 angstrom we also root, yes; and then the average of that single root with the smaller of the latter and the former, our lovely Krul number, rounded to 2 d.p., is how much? 4.64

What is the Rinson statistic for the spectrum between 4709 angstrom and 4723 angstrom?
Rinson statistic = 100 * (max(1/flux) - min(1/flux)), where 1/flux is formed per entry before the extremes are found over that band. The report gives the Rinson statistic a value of 0.78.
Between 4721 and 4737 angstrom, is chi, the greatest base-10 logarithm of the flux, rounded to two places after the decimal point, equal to 1.39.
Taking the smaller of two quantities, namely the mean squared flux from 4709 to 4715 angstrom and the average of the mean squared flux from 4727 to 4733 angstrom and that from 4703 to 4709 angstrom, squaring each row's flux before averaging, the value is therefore 457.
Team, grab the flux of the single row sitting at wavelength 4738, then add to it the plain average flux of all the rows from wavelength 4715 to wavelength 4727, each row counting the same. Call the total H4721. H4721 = 45.4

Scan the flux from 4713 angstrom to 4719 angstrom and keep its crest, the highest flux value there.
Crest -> 22.89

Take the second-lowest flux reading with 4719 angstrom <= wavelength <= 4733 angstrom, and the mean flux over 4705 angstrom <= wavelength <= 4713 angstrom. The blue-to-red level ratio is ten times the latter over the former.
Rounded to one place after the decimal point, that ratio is 10.2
